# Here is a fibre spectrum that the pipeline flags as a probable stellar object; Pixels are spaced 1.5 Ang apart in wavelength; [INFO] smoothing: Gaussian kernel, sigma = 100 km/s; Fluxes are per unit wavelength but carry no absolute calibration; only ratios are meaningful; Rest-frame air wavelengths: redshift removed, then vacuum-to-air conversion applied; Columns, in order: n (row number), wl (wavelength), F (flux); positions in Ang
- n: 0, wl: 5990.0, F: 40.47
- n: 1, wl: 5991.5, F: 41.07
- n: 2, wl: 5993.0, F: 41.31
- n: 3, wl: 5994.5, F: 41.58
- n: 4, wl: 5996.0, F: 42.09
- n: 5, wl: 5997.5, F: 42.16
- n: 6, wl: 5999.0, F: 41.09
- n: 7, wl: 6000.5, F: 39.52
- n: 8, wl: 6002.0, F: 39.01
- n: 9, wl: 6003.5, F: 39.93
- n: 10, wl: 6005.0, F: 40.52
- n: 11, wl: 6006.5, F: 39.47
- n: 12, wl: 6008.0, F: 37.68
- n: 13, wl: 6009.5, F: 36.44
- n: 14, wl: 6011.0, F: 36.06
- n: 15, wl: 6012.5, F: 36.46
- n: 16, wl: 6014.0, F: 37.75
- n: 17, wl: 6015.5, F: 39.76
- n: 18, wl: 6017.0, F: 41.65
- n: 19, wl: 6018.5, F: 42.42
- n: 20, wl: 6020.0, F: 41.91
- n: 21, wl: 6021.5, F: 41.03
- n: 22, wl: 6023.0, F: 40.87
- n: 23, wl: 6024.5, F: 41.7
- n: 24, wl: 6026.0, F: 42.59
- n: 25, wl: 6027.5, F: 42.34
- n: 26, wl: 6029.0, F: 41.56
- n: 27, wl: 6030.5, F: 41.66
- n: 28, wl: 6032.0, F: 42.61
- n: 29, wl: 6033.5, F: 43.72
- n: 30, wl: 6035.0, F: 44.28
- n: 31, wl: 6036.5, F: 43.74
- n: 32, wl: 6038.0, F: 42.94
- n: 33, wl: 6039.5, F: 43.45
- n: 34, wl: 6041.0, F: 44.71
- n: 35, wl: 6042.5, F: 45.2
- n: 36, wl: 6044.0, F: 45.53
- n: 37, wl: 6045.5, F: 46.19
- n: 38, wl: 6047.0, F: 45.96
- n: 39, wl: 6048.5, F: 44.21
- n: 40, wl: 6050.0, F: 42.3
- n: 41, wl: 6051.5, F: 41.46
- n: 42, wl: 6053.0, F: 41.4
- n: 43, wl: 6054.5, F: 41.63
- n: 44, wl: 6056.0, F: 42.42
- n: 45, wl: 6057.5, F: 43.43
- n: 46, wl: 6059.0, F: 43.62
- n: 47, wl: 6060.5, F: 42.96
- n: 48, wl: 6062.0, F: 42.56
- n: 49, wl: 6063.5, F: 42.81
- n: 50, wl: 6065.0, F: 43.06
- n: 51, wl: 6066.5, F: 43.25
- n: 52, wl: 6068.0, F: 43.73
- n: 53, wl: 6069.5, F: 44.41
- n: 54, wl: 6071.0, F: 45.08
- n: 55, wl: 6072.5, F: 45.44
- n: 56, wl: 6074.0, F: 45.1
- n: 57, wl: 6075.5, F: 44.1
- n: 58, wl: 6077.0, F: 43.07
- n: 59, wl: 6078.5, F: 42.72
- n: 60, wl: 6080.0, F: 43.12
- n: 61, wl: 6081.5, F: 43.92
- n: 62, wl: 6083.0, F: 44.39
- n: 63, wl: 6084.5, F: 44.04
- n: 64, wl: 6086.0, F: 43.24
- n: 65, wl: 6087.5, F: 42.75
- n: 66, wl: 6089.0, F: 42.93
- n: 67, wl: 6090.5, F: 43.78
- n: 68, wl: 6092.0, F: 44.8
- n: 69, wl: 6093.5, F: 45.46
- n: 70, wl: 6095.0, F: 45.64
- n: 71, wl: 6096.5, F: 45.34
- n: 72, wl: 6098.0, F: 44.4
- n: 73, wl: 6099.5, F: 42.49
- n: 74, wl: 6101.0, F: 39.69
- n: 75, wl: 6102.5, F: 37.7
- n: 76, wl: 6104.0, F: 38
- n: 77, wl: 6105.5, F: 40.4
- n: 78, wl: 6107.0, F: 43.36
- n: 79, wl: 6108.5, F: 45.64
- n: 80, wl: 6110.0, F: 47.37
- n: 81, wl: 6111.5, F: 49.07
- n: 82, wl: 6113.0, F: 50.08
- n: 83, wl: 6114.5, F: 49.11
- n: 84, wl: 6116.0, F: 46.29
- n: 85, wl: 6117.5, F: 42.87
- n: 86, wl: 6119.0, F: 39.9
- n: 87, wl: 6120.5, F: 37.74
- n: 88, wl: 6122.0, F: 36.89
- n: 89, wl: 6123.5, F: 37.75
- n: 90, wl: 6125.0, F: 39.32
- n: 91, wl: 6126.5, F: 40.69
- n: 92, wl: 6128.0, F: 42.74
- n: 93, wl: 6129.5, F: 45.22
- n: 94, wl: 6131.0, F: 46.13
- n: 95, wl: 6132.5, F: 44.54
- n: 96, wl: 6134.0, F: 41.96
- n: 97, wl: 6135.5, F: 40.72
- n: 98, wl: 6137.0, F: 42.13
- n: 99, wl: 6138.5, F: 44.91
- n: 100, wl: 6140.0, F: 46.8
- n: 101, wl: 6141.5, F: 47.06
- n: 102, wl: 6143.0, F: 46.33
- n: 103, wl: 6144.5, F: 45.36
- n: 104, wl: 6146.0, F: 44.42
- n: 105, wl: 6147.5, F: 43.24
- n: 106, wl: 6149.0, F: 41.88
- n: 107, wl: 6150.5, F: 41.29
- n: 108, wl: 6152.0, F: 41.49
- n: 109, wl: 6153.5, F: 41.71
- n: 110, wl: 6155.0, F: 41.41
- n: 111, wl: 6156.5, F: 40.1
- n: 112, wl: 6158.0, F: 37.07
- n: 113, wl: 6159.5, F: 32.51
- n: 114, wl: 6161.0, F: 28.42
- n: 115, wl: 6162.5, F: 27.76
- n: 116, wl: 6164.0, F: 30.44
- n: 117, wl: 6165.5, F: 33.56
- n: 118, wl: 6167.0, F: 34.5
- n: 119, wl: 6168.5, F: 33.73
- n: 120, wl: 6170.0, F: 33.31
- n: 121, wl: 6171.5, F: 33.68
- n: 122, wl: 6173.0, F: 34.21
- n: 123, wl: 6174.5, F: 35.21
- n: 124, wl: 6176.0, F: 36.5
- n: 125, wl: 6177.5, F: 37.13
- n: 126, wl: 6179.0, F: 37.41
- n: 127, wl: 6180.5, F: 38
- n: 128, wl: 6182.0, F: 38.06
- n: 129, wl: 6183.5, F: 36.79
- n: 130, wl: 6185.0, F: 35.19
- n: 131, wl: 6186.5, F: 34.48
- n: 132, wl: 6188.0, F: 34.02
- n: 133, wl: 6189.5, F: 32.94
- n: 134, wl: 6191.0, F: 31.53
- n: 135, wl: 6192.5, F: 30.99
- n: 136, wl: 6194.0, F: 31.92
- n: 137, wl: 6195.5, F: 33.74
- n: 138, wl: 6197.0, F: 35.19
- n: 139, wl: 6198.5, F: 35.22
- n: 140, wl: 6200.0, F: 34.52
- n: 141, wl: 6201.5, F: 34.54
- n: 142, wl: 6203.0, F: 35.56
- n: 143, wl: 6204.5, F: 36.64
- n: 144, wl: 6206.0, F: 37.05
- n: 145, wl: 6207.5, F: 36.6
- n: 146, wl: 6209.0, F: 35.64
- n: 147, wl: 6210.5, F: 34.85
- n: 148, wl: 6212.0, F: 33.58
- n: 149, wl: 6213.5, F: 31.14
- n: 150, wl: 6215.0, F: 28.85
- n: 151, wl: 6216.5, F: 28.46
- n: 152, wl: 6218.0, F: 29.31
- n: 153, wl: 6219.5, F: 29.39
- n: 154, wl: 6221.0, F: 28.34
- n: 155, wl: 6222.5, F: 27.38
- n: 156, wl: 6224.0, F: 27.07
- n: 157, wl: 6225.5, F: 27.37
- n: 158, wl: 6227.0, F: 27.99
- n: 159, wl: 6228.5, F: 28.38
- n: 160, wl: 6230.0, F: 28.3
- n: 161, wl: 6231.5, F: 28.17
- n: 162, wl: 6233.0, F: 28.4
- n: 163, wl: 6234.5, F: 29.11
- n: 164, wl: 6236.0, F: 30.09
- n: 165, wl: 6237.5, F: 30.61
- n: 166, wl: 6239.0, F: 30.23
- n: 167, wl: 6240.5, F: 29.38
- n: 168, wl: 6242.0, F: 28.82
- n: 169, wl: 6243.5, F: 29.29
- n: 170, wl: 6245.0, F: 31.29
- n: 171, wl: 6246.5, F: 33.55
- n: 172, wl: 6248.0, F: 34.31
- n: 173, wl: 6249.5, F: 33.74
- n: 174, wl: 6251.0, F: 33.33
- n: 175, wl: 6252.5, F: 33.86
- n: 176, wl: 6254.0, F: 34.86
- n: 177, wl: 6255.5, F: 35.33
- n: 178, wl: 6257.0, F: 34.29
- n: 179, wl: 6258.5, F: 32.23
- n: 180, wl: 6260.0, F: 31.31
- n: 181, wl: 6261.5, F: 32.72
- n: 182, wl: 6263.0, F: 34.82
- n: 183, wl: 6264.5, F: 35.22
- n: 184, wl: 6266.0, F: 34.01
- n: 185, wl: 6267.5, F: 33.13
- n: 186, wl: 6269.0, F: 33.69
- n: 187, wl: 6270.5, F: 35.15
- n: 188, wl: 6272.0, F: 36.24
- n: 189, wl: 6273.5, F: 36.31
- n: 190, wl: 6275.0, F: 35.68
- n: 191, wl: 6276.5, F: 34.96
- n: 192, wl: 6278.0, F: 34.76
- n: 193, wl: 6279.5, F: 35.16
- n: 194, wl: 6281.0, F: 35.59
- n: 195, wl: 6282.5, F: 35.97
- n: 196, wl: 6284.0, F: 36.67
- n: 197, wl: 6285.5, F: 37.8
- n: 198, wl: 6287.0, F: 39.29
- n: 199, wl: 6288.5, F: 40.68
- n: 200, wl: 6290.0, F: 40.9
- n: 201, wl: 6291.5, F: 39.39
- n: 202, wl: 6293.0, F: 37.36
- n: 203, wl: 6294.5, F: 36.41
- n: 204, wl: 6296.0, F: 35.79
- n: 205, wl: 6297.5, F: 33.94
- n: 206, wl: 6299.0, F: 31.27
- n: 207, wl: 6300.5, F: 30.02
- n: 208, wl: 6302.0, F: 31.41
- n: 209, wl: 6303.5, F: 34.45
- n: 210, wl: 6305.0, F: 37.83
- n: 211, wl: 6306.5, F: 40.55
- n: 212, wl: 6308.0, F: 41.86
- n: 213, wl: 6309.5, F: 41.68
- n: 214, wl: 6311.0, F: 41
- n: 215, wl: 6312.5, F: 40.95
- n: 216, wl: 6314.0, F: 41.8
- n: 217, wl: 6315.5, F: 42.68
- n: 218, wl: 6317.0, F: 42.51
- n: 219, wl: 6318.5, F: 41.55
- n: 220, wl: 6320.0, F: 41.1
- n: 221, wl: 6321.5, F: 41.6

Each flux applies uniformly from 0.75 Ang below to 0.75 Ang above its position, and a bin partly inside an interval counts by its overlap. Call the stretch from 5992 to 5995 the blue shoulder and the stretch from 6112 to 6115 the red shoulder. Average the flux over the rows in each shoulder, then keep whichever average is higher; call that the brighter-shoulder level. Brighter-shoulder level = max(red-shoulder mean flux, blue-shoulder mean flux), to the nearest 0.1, 49.6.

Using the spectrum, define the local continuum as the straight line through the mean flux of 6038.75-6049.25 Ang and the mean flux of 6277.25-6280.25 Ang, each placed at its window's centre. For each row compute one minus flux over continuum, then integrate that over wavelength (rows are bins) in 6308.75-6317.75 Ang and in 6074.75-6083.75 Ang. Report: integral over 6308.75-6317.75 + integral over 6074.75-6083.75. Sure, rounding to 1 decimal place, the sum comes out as -2.2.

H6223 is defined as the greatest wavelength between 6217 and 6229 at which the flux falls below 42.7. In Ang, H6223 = 6228.5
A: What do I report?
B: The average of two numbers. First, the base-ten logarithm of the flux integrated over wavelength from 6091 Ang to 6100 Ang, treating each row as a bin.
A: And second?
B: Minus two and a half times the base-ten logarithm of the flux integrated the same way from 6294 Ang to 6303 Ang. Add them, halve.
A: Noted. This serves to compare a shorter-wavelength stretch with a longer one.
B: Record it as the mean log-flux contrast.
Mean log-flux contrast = -1.79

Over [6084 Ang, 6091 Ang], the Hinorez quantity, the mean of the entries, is 43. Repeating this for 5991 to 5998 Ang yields 42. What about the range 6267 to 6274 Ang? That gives 35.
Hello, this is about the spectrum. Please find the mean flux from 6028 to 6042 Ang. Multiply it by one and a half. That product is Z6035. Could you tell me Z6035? 64.8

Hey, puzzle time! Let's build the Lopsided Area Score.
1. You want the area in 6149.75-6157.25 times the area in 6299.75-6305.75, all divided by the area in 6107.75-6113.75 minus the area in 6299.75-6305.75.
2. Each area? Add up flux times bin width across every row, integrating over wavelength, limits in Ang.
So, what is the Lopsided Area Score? 707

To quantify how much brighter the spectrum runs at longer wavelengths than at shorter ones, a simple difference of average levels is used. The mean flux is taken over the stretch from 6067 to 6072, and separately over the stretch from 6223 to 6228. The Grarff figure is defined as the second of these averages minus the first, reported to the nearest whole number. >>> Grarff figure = -17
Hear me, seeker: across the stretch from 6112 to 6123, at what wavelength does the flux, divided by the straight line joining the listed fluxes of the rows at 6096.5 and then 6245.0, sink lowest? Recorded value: 6122.0 Ang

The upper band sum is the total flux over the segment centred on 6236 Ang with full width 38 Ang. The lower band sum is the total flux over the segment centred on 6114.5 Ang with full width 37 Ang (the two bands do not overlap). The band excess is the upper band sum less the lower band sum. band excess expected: -320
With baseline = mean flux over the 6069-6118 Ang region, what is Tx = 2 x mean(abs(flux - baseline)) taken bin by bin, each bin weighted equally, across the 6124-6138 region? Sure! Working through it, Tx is 5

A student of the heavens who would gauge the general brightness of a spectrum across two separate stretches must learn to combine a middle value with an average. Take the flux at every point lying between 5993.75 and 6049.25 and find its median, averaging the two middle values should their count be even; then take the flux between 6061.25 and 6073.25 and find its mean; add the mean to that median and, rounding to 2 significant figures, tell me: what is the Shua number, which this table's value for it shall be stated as 85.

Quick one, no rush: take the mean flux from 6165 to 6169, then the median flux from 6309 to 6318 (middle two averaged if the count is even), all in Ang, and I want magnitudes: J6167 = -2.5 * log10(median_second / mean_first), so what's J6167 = -0.22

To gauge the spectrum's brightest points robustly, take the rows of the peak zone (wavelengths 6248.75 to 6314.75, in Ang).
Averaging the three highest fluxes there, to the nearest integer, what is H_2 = 42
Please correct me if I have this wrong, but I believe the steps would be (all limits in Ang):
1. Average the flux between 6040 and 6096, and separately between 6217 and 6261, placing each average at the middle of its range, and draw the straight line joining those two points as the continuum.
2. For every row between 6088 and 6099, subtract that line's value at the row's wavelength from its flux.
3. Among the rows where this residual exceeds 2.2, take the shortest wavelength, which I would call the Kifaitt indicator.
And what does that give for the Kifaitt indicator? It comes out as 6092.0 Ang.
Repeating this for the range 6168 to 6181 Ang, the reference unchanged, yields 6179.0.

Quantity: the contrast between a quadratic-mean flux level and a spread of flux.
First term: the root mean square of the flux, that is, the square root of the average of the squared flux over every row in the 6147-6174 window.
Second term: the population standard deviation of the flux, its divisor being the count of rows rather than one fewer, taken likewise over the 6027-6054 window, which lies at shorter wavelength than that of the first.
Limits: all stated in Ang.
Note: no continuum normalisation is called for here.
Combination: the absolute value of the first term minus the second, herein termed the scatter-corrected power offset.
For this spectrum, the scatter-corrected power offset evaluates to 35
